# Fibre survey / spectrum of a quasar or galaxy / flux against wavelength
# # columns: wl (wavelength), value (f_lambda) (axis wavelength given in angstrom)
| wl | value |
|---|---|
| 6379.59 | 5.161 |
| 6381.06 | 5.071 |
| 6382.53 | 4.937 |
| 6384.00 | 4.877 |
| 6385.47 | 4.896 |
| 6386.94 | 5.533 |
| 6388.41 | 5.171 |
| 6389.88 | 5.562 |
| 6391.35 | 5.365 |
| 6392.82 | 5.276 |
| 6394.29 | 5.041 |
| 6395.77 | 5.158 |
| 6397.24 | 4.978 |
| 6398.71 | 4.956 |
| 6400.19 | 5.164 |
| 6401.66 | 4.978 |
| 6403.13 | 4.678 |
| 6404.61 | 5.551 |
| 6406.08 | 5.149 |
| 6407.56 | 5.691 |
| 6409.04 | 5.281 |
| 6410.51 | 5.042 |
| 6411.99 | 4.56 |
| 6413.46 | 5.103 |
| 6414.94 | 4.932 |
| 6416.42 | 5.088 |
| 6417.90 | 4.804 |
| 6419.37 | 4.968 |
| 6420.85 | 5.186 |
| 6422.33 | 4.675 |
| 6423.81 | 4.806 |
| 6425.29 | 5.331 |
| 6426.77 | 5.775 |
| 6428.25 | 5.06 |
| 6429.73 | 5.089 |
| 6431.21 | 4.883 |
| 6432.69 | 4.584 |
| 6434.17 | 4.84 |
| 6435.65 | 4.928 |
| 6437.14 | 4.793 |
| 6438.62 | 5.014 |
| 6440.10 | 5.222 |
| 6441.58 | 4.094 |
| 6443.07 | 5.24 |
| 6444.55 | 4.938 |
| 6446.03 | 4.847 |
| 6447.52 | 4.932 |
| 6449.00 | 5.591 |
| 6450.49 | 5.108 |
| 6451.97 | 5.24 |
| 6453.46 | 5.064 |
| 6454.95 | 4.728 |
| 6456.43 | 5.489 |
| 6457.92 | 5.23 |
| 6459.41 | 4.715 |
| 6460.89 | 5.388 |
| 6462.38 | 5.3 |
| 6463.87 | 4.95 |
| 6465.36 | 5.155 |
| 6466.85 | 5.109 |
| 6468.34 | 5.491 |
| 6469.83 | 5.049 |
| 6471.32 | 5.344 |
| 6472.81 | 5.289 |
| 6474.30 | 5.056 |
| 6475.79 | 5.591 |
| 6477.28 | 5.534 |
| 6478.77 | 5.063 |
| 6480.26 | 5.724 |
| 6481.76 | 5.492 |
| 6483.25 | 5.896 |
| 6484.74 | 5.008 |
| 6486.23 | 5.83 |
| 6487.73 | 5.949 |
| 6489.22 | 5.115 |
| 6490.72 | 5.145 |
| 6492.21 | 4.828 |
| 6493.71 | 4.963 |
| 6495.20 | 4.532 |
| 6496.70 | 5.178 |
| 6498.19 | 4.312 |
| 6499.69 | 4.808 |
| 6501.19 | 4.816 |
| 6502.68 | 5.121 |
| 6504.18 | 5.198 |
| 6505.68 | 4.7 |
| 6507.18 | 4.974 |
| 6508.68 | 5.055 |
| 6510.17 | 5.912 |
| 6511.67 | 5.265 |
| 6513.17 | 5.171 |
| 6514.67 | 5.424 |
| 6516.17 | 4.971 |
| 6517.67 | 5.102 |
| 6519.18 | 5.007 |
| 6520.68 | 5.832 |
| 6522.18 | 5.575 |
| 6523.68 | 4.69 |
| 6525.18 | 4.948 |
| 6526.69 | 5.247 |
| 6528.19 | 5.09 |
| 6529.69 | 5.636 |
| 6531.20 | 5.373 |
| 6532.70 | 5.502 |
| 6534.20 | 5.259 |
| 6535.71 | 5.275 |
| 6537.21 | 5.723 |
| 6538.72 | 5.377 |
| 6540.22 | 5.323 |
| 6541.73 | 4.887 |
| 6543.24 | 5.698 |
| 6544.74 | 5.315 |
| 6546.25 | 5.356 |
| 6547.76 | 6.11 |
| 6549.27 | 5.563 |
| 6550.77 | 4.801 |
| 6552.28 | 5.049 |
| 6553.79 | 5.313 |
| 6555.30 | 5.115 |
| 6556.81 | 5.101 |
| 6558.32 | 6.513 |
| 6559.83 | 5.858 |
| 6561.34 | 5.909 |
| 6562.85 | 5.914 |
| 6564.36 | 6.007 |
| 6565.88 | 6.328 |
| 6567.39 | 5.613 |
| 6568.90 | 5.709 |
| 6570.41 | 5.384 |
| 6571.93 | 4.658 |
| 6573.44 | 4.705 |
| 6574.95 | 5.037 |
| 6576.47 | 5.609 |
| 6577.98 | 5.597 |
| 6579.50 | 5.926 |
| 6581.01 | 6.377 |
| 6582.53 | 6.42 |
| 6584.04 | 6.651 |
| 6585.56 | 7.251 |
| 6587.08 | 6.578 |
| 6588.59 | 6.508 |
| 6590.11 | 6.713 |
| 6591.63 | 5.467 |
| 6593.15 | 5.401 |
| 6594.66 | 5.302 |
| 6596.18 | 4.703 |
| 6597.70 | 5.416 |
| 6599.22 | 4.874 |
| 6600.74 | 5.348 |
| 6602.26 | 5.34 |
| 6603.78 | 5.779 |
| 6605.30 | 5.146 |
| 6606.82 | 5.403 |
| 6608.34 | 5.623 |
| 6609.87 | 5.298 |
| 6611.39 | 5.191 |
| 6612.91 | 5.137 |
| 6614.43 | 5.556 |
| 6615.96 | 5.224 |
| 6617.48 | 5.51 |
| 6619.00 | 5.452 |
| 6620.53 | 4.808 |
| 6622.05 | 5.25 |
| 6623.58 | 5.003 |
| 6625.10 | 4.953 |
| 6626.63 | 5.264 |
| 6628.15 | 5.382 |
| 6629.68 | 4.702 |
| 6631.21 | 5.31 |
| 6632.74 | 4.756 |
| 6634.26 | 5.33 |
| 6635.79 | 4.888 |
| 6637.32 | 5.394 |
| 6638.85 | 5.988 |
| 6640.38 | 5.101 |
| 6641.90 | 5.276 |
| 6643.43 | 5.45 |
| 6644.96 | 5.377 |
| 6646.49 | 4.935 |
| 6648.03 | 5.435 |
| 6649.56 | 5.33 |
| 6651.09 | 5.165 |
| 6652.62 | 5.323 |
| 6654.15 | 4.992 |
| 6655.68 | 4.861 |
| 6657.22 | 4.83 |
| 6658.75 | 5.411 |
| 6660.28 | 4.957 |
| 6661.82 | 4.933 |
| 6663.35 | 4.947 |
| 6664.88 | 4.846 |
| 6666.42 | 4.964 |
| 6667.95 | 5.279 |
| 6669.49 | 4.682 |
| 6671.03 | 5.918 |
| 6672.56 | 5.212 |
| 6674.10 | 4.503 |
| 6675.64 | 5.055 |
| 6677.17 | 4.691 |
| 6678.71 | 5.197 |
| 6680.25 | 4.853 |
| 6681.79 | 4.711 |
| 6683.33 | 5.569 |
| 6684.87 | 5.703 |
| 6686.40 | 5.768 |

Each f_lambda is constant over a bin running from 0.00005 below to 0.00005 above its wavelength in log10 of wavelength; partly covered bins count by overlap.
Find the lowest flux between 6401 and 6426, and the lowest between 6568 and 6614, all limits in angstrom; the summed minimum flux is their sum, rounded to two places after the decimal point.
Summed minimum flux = 9.22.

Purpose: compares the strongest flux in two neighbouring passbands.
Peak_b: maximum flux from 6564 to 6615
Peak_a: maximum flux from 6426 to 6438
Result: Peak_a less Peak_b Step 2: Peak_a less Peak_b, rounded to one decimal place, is -1.5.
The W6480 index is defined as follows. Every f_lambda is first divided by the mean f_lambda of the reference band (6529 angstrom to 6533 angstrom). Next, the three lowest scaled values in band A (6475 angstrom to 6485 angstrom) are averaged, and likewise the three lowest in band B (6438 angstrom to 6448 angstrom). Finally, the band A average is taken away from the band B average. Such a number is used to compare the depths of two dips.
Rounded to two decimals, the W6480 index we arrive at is -0.10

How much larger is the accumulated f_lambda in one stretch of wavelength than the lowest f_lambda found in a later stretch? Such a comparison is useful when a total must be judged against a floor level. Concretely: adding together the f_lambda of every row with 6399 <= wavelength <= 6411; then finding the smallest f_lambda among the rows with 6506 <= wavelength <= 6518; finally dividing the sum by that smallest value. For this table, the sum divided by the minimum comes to 8.4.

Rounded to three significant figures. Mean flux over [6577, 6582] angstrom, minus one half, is 5.47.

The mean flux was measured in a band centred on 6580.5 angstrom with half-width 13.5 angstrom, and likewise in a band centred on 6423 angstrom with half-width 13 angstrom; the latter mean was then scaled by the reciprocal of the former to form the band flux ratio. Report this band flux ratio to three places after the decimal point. 0.849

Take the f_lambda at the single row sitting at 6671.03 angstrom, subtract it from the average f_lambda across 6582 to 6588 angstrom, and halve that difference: 0.4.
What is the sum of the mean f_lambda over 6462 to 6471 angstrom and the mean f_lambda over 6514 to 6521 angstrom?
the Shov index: 10.4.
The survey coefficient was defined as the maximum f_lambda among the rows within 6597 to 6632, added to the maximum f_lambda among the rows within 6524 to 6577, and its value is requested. 12.3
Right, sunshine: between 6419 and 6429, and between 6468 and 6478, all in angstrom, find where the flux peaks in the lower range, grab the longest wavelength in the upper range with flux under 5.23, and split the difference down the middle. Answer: 6450.5 angstrom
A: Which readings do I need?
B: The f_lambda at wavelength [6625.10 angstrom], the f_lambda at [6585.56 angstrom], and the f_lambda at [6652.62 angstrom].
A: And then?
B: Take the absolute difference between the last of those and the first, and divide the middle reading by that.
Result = 19.6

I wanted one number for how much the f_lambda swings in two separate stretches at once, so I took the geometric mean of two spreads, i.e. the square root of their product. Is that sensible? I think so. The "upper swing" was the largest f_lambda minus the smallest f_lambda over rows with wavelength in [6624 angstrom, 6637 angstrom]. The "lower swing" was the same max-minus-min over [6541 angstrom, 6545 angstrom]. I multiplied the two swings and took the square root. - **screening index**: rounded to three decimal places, 0.743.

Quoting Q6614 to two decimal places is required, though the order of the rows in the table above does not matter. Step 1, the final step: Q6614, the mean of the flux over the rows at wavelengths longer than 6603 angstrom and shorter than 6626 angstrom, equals 5.29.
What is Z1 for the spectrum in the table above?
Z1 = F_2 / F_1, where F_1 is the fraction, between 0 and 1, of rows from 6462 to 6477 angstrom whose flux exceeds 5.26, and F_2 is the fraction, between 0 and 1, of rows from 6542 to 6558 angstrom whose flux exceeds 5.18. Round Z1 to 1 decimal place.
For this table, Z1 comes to 1.2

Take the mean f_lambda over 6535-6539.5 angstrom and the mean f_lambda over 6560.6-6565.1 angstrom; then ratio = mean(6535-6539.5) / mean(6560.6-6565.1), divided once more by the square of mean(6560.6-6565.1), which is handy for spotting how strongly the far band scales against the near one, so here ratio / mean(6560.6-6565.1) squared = 0.026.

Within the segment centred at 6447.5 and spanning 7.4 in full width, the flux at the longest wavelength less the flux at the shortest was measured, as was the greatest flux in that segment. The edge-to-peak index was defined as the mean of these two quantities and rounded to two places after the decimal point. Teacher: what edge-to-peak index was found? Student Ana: 2.88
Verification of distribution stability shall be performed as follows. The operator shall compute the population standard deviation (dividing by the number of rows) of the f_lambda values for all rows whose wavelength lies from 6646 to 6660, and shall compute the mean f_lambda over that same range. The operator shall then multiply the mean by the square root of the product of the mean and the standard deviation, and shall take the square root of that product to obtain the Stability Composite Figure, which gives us 2.36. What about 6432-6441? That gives 2.19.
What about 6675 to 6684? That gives 2.49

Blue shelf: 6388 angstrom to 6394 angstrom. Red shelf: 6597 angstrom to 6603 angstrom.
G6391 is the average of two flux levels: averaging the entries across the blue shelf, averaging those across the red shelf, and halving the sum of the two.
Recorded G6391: 5.29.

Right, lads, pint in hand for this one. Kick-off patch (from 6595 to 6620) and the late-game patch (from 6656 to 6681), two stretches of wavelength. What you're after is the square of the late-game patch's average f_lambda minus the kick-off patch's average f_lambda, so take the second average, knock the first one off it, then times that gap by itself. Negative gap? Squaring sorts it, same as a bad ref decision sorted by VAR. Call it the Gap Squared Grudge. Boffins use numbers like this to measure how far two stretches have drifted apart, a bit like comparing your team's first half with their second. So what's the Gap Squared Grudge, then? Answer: 0.09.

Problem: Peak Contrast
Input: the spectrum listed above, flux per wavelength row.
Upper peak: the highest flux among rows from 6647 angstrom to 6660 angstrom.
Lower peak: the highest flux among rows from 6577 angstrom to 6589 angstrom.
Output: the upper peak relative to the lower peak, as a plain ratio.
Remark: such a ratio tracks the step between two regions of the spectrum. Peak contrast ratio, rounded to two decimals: 0.75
